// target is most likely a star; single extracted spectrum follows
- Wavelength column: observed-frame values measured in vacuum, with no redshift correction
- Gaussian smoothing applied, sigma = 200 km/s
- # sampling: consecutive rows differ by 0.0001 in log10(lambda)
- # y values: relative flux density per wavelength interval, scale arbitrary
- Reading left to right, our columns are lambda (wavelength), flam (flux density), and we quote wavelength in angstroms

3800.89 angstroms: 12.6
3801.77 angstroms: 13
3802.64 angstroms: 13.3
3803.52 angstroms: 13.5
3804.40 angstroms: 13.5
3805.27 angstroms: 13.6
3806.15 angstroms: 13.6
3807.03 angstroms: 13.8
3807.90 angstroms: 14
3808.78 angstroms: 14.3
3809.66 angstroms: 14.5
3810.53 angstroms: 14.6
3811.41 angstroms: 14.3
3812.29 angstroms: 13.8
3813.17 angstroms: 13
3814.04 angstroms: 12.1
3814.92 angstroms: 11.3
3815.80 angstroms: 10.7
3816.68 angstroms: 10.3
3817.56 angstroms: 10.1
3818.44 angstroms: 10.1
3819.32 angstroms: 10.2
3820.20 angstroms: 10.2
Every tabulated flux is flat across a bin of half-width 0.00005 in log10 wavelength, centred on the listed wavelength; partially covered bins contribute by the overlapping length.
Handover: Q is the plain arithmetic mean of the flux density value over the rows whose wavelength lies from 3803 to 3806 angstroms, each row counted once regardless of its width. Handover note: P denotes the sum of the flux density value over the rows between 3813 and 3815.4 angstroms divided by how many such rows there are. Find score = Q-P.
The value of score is 1.4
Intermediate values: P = 12.1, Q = 13.5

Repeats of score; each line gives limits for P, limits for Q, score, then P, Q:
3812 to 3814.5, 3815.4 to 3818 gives -2.6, 13.0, 10.4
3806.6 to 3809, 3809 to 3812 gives 0.4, 14.0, 14.5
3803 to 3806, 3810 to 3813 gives 0.7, 13.5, 14.2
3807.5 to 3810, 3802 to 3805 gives -0.8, 14.3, 13.4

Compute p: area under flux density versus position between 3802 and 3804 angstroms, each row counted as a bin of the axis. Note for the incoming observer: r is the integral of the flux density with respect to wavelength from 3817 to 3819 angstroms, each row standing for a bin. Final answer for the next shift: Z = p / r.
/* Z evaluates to 1.3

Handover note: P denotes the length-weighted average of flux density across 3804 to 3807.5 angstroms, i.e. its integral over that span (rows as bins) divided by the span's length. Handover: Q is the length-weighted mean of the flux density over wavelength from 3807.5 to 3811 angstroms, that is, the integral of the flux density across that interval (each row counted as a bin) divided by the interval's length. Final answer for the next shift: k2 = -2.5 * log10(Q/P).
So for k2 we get -0.1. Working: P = 13.7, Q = 14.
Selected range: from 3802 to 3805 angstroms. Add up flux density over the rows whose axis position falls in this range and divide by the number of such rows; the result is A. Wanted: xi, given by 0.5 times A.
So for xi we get 6.72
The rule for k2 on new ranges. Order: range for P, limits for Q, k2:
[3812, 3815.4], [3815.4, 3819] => 0.2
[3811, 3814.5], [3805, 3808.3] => 0.0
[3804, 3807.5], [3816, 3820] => 0.3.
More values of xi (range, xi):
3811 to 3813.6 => 6.85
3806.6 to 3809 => 7.02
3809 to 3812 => 7.23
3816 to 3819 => 5.08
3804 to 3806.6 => 6.78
